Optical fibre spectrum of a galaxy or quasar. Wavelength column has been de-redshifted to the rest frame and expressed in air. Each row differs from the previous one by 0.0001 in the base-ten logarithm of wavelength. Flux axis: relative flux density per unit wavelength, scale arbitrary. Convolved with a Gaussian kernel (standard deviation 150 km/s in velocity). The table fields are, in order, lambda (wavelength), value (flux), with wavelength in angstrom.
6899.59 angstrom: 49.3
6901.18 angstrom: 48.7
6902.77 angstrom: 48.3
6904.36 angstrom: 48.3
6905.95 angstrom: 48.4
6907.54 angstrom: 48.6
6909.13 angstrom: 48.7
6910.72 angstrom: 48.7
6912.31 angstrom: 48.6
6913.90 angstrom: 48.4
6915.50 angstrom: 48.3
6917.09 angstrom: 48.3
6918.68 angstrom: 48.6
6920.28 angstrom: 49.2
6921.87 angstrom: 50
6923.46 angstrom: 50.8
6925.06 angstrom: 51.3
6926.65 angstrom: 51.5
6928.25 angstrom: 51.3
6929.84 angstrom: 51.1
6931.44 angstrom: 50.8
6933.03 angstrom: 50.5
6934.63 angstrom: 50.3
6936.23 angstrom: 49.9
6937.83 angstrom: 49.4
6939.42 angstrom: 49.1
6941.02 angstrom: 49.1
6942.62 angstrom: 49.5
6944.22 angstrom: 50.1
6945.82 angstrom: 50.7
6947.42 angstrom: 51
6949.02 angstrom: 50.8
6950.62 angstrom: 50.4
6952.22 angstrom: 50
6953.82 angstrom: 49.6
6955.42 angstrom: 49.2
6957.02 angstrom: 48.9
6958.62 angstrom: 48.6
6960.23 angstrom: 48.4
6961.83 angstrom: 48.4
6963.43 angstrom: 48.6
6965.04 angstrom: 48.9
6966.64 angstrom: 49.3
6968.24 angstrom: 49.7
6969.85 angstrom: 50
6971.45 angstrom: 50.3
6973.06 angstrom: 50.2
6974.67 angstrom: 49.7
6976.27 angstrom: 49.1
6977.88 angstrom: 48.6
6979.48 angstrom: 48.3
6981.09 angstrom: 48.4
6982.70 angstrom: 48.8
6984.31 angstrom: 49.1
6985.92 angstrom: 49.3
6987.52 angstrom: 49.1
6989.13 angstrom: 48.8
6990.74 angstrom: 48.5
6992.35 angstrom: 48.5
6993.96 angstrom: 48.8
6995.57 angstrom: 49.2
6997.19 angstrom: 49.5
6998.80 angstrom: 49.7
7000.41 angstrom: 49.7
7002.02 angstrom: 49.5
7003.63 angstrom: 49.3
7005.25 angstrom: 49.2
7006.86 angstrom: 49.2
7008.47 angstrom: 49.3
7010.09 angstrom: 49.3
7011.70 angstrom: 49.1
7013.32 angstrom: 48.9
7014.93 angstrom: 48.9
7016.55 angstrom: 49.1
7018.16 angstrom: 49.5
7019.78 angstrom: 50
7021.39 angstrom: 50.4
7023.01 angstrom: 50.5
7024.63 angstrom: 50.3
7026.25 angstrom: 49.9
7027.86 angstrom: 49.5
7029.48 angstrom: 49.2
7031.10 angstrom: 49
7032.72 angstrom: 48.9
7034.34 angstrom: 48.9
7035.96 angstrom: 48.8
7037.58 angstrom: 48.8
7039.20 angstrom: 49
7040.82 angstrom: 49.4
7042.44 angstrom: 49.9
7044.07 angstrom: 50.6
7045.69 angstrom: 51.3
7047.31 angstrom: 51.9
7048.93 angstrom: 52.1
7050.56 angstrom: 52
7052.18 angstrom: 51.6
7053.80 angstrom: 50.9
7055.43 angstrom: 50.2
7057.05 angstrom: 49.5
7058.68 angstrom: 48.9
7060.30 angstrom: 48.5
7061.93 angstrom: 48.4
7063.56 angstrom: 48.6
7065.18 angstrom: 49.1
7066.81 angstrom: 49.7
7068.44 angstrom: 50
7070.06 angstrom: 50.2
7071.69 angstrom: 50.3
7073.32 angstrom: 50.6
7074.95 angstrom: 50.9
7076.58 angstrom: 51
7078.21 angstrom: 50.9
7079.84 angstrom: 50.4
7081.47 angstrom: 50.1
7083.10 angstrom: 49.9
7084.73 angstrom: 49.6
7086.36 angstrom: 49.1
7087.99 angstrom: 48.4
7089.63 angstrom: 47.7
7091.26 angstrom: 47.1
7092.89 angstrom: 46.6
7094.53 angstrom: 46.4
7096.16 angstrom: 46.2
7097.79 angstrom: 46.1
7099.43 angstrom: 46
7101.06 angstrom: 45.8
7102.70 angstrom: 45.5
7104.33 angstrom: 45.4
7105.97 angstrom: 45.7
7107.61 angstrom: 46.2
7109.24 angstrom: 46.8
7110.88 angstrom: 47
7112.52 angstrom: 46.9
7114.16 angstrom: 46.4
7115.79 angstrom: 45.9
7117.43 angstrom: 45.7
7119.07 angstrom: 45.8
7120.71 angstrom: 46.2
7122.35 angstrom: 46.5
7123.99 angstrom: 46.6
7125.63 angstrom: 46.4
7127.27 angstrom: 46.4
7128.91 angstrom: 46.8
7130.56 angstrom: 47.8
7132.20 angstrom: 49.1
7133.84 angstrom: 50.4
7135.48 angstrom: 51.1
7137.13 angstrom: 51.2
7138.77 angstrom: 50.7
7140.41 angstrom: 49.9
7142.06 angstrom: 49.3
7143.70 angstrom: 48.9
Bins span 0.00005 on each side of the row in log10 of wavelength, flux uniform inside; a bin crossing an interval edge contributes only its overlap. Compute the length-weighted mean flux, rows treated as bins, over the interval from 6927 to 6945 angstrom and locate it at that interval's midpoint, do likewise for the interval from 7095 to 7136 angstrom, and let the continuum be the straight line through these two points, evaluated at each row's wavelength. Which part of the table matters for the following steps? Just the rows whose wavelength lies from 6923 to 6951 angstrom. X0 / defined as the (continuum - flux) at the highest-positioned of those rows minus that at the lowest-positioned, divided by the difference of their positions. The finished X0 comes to 0.00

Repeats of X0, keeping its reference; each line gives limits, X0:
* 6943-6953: -0.01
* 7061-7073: -0.21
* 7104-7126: -0.07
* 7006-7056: -0.04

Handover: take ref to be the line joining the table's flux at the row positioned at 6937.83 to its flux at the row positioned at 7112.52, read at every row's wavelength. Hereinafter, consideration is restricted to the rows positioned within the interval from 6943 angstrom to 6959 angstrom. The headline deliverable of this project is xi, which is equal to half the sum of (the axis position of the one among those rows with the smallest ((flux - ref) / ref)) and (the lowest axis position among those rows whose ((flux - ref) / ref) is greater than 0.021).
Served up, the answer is 6952.2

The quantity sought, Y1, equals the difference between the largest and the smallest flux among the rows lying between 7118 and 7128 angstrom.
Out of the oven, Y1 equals 0.80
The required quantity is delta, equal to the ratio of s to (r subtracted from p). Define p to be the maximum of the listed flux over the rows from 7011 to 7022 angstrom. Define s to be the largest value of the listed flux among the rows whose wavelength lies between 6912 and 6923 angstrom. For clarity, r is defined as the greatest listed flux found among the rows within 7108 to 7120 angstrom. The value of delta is 15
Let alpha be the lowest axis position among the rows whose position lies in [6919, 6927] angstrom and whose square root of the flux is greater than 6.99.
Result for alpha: 6920.28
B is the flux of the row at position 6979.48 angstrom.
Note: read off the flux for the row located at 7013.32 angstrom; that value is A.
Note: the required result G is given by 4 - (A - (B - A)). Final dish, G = -45.5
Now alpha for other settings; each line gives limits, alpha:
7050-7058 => 7050.56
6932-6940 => 6933.03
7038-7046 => 7039.20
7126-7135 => 7132.20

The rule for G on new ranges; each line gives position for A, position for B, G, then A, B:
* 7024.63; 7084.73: -47.0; 50.3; 49.6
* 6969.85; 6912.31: -47.4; 50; 48.6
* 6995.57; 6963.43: -45.8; 49.2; 48.6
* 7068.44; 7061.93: -47.6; 50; 48.4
